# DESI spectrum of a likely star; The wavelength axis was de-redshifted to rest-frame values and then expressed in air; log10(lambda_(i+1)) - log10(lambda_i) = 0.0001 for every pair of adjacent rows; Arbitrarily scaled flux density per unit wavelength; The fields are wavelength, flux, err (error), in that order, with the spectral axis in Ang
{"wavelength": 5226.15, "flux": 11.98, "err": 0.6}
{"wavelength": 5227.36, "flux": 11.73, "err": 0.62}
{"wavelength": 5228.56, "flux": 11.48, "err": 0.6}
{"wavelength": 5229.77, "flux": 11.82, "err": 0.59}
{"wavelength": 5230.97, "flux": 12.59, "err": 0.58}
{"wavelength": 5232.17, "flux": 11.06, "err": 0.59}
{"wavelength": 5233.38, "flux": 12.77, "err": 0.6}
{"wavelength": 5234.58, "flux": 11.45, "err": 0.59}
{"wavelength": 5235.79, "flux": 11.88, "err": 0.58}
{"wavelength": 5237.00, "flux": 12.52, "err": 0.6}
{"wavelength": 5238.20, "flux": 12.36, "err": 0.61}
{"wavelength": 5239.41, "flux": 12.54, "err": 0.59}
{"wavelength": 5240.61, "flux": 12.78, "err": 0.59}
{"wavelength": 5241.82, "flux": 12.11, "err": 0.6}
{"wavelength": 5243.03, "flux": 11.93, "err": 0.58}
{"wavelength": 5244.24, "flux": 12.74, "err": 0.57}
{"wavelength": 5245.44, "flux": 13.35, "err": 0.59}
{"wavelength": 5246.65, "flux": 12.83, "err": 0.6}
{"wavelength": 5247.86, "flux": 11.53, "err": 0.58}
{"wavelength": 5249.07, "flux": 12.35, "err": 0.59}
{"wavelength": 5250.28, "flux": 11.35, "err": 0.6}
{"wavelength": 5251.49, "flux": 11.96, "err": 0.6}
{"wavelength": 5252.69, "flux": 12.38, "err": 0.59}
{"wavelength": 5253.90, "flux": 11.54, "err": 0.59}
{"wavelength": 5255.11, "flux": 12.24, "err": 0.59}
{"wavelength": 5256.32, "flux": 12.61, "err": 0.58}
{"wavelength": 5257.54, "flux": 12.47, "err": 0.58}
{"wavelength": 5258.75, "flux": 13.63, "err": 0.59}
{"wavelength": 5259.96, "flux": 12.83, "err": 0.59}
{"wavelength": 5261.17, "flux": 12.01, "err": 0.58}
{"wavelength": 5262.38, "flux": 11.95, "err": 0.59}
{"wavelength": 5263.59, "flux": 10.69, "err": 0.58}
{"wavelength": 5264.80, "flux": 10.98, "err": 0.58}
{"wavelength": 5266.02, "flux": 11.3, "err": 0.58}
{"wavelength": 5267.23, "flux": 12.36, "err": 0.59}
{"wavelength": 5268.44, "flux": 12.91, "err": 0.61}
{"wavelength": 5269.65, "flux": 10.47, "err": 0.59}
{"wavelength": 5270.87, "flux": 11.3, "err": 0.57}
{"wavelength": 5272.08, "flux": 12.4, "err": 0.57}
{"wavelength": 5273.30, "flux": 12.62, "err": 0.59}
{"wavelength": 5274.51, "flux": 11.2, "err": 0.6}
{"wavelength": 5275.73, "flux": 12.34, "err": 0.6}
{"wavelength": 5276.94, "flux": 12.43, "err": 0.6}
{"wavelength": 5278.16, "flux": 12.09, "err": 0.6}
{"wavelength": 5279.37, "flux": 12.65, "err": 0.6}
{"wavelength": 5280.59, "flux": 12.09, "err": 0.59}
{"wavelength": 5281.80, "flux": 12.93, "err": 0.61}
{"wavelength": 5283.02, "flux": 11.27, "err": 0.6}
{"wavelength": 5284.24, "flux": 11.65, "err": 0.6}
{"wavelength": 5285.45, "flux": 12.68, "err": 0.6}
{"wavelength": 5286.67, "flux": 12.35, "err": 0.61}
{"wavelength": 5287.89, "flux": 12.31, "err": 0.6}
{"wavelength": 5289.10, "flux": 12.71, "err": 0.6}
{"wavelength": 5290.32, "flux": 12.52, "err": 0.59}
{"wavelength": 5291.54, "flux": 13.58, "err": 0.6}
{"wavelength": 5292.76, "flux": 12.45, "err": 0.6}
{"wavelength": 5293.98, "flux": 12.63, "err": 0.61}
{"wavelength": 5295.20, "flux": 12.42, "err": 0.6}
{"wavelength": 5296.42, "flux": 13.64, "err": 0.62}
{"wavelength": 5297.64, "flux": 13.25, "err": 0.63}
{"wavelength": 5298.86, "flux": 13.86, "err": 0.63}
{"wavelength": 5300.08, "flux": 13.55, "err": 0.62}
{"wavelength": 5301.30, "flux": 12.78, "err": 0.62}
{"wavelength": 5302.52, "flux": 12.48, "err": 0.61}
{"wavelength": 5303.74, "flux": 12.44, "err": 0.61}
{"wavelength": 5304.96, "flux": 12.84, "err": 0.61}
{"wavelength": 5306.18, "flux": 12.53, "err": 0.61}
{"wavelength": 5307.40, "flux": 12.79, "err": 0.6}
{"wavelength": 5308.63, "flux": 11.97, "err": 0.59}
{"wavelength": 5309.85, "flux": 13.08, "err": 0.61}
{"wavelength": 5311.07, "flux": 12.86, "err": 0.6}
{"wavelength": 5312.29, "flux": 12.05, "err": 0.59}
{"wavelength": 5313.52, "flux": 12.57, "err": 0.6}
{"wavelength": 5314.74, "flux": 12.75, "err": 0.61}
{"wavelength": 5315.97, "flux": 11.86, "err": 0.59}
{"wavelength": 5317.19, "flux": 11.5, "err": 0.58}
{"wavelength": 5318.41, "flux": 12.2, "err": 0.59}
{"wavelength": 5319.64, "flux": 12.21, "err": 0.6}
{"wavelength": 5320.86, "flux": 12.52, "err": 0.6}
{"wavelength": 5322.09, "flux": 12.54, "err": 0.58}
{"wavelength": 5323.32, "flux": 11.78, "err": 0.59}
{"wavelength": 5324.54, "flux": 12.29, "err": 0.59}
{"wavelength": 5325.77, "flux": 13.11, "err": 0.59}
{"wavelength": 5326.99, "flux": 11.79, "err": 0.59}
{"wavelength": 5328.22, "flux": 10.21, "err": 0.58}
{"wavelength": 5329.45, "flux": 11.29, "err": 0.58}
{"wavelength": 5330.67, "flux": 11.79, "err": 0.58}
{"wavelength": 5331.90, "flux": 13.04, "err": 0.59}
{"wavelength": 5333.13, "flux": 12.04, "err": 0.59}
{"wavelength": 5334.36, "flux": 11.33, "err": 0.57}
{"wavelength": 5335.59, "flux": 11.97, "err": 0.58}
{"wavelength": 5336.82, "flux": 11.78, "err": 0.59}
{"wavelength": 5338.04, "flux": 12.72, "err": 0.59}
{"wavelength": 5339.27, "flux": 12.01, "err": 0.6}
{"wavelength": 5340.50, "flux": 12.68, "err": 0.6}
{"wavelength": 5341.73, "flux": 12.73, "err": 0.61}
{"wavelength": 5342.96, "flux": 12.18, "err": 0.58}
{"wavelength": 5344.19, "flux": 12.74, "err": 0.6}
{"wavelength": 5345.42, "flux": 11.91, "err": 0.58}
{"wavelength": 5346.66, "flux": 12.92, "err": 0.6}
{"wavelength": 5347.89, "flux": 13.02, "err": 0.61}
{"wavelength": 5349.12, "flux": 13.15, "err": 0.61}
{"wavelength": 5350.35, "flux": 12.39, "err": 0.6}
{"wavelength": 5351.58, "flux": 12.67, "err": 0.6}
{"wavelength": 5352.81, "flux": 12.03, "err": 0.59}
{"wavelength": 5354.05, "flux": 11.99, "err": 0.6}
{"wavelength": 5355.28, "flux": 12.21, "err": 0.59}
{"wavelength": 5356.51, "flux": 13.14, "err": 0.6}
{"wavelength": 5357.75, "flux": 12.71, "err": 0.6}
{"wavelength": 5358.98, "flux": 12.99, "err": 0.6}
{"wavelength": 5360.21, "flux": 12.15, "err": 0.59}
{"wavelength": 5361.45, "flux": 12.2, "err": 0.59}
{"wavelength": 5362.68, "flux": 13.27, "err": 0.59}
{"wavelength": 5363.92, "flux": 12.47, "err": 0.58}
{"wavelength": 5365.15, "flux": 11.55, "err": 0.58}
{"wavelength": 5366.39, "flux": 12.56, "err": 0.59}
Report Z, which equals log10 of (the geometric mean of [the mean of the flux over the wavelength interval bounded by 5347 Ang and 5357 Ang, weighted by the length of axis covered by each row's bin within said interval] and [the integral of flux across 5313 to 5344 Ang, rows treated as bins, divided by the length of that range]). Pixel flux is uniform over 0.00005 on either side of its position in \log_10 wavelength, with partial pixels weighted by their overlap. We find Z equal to 1.09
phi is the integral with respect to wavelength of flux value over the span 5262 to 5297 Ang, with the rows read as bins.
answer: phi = 426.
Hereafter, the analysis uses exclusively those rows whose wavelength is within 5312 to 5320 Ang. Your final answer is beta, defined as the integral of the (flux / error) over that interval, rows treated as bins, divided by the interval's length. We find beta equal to 20.5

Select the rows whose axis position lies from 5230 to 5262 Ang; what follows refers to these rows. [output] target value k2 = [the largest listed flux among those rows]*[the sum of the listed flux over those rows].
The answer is 4359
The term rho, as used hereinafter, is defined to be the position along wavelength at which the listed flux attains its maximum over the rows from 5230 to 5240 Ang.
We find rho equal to 5233.38 Ang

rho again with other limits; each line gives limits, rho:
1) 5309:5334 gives 5325.77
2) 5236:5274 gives 5258.75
